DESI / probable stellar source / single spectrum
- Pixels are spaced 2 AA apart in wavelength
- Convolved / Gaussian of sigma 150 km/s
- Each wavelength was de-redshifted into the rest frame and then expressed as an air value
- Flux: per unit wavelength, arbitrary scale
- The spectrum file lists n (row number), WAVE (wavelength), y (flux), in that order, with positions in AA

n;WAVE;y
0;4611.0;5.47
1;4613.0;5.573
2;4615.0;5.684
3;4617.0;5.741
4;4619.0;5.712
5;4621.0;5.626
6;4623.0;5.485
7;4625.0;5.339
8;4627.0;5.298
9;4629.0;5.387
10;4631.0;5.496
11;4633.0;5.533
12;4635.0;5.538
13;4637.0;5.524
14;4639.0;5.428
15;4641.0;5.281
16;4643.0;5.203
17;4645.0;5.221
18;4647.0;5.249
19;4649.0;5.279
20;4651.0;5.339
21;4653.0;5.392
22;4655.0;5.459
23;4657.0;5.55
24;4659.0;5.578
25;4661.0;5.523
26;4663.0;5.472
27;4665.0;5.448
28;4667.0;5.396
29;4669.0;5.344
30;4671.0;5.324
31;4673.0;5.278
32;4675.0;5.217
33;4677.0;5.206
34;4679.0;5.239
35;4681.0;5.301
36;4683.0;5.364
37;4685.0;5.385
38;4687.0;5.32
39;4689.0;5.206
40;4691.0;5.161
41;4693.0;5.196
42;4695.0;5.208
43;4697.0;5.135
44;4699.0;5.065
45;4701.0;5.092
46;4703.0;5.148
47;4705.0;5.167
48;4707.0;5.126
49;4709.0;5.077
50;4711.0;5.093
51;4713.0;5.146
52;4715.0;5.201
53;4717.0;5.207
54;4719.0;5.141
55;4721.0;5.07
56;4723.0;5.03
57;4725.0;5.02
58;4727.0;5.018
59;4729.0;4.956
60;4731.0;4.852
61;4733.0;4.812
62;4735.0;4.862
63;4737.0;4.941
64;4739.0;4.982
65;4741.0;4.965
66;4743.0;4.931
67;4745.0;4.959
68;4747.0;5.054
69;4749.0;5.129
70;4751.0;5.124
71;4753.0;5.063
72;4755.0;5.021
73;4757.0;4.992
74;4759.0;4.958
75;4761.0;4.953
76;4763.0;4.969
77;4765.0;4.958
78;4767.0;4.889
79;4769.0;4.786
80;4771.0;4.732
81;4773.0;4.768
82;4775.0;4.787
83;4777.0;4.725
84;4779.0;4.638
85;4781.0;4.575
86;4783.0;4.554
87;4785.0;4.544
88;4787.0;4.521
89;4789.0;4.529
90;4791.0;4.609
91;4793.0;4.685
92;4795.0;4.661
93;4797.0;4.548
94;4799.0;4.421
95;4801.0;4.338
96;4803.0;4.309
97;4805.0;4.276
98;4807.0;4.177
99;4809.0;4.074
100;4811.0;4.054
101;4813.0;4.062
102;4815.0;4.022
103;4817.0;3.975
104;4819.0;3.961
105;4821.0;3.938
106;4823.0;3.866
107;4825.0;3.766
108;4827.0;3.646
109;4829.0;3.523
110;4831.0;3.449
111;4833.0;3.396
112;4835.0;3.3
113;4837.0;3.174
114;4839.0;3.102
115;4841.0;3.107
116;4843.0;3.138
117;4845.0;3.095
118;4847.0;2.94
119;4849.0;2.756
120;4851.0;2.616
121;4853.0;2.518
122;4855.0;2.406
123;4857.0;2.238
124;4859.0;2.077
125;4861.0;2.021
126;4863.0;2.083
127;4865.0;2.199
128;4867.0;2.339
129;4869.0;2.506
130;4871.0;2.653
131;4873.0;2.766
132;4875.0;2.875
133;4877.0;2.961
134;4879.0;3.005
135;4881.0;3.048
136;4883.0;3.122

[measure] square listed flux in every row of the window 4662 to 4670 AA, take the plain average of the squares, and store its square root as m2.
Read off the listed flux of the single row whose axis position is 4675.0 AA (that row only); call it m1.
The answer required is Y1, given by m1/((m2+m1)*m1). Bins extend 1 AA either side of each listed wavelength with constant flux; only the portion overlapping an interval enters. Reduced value 0.094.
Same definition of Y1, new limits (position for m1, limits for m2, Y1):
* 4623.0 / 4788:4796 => 0.099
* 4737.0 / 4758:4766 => 0.101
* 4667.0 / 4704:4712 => 0.095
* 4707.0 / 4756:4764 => 0.099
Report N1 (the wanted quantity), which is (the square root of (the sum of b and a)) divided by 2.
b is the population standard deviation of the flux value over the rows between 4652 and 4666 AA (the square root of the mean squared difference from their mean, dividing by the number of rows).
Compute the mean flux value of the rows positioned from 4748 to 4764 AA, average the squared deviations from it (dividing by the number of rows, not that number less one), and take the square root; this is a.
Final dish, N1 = 0.18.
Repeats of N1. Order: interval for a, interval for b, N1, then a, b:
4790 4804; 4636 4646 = 0.26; 0.143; 0.12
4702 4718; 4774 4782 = 0.18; 0.044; 0.08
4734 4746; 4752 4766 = 0.14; 0.039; 0.04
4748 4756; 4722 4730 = 0.14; 0.045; 0.03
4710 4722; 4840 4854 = 0.27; 0.051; 0.23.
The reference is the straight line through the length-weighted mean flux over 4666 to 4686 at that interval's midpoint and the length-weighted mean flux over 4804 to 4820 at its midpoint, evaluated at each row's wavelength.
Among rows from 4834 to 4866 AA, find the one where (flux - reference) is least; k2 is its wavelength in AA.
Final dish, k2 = 4861.0 AA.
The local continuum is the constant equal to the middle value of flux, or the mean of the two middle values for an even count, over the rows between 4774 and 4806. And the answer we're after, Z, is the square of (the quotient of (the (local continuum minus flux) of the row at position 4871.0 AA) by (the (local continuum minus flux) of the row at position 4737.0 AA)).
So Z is 24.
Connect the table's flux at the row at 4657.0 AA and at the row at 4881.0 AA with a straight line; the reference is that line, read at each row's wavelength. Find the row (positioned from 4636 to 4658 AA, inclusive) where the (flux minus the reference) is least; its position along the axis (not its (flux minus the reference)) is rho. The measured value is 4643.0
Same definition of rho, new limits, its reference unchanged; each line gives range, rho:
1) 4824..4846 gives 4839.0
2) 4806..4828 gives 4827.0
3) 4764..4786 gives 4781.0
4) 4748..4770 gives 4769.0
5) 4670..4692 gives 4675.0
